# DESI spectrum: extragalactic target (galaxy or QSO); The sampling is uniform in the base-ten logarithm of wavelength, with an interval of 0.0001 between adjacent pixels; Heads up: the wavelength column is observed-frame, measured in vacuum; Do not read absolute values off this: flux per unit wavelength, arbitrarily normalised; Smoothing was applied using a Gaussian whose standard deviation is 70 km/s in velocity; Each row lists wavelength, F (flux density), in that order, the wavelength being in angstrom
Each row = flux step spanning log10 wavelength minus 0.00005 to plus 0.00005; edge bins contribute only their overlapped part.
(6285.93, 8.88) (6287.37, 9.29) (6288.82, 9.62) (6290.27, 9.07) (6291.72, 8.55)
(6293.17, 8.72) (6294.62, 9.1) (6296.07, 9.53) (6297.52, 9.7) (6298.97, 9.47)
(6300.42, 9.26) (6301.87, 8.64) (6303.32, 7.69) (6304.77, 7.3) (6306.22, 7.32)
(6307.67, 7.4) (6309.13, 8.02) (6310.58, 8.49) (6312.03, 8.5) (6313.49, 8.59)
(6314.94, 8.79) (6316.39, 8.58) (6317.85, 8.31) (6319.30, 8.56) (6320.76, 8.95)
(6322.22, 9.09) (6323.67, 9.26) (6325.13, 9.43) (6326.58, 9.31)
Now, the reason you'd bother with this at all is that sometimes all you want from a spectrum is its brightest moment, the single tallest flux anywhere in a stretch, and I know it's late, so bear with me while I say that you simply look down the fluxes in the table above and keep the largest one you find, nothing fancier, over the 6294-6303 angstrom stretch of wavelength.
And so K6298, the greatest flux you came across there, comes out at 9.7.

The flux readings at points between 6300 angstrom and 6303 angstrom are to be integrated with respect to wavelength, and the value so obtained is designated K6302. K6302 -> 26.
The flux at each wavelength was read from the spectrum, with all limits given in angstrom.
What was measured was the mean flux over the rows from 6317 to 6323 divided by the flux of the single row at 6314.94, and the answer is 0.99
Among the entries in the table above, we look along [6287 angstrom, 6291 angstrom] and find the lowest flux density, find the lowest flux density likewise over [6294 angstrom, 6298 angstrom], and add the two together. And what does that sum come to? 18.2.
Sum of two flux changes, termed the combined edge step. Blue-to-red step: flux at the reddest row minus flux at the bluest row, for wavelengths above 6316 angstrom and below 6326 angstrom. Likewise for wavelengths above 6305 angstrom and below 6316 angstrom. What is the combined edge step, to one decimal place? 2.3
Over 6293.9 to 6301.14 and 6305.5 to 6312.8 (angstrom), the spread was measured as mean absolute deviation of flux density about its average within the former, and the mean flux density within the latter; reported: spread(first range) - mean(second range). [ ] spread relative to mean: -7.8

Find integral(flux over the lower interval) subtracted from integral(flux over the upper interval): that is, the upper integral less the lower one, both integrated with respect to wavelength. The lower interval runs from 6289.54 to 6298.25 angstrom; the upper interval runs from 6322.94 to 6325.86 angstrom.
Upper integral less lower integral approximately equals -52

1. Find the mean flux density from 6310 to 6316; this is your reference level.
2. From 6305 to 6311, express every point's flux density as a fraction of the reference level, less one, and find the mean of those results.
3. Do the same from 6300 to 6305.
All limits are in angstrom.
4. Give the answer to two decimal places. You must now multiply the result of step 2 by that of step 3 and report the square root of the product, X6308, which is 0.06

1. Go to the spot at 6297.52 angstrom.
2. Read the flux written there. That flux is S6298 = 9.7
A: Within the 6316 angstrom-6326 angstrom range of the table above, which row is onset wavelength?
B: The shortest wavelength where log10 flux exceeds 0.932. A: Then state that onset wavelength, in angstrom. 6316.39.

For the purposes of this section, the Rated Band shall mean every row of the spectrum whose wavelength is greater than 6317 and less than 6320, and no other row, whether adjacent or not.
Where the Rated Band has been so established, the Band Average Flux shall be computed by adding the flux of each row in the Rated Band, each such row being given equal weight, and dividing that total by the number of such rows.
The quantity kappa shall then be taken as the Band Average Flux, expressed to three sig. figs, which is 8.44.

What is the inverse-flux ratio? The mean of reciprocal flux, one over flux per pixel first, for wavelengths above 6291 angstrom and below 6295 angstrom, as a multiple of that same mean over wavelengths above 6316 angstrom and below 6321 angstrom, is 0.98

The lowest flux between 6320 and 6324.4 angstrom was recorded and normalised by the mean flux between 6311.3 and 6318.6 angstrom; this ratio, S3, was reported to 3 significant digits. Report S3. 1.05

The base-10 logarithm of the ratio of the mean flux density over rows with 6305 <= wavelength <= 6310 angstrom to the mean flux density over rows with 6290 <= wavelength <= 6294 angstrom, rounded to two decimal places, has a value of -0.06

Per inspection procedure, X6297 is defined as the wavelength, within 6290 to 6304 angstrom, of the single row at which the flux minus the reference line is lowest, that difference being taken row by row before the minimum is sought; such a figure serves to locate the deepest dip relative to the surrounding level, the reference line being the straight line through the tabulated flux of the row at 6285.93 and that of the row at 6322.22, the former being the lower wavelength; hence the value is 6303.32 angstrom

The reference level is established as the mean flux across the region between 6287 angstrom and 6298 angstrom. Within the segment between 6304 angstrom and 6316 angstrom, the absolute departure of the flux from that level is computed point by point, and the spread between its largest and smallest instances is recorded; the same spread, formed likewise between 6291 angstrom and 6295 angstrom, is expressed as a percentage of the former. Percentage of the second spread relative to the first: 37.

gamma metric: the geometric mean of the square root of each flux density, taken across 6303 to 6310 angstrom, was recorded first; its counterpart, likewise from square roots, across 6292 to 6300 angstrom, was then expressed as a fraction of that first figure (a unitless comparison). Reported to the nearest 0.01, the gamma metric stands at 1.11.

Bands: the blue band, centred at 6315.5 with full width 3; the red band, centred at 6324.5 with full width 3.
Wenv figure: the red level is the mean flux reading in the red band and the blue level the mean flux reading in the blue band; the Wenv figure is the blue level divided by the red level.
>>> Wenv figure 0.93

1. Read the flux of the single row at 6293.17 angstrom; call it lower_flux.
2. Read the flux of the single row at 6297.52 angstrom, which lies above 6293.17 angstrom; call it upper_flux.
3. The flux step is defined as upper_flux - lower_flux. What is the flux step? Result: 1.0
